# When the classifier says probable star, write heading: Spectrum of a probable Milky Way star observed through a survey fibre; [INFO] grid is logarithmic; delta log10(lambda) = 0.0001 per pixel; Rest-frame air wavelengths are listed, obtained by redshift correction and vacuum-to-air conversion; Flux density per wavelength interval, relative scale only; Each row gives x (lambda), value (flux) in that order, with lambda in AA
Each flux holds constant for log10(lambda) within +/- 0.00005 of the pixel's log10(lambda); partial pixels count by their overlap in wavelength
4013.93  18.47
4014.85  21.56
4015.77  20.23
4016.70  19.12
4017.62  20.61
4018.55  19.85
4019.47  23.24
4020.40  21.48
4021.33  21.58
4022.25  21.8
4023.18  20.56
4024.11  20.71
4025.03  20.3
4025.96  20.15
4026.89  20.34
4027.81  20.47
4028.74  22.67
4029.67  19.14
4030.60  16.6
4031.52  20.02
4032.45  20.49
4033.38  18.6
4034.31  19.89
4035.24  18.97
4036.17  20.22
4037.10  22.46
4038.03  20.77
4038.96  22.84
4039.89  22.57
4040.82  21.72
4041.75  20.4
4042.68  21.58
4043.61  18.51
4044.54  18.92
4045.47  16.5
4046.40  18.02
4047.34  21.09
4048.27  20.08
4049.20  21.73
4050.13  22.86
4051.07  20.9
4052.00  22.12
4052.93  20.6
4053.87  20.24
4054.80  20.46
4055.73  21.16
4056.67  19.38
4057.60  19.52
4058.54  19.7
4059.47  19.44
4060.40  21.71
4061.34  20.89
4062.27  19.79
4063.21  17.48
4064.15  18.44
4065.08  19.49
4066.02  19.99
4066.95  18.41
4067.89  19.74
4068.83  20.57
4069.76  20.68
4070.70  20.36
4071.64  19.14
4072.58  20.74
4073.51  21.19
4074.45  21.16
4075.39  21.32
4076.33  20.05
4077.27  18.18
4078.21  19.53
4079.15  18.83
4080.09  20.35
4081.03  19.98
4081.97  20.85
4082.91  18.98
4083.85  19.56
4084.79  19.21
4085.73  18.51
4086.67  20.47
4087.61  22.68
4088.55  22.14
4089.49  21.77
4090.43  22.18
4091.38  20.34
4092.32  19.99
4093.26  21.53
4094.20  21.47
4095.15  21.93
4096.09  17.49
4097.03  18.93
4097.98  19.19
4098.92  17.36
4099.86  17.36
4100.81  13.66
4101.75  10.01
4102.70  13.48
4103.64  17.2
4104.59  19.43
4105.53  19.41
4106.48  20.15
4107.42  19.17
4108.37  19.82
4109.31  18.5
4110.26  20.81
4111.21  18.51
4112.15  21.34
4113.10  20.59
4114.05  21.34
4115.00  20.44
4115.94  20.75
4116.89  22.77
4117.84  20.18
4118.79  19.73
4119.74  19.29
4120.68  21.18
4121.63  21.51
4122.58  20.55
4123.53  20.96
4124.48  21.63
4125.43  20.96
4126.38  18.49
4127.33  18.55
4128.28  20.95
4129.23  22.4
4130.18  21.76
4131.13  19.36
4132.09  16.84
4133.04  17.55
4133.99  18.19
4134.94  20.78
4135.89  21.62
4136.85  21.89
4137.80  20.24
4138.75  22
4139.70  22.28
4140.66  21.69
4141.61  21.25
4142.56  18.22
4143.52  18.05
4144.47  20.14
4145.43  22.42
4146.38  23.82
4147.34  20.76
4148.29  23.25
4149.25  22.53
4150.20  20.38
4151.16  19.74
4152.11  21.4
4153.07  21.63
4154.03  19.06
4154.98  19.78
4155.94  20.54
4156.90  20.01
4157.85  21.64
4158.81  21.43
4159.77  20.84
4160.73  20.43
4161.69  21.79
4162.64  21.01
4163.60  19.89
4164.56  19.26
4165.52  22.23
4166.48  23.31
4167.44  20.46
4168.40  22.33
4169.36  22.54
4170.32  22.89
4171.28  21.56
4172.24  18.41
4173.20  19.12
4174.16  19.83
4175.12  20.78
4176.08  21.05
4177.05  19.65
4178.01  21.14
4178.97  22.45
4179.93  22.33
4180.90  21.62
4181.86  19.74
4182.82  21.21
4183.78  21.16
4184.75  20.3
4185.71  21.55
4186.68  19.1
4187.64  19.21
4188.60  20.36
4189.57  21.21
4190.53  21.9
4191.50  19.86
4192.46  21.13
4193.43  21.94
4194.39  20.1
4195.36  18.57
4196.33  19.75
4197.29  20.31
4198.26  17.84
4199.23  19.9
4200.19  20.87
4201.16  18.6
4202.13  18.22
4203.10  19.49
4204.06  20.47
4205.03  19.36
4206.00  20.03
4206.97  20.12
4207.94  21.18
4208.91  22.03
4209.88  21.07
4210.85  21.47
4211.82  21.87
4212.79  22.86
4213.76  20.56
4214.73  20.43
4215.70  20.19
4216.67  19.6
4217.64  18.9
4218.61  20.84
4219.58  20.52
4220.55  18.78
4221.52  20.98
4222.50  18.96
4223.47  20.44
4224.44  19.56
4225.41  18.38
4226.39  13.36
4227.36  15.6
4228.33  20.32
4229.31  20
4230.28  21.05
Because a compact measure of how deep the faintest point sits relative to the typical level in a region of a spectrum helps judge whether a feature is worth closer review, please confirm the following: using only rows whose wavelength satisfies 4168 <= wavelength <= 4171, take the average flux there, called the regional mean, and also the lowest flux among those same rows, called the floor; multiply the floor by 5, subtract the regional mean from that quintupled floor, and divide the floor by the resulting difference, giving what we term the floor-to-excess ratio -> 0.251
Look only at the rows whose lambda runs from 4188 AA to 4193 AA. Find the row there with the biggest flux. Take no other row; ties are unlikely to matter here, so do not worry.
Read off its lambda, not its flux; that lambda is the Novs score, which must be 4190.53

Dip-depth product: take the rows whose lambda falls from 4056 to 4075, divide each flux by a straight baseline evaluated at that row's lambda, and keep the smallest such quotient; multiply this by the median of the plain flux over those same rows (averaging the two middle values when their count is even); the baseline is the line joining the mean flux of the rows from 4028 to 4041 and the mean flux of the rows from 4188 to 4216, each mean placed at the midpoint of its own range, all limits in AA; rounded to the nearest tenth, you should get 16.9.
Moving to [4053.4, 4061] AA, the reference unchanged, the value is 18.9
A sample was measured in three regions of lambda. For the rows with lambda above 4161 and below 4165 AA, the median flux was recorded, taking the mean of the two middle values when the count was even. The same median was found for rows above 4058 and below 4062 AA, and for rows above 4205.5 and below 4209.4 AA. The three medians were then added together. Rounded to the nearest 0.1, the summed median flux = 61.4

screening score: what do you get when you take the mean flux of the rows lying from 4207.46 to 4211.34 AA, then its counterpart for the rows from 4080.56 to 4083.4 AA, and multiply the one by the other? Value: 427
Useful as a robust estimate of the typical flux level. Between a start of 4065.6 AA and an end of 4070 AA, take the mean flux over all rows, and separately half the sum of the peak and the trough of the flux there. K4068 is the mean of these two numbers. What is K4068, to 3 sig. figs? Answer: 19.7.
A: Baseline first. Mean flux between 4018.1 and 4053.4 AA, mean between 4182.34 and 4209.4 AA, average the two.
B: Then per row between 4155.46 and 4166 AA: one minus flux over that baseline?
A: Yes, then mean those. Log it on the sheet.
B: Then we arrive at -0.022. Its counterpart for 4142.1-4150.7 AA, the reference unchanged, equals -0.034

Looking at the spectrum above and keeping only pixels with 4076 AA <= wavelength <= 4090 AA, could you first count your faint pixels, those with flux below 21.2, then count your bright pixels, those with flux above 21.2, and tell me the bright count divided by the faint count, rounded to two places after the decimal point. 0.25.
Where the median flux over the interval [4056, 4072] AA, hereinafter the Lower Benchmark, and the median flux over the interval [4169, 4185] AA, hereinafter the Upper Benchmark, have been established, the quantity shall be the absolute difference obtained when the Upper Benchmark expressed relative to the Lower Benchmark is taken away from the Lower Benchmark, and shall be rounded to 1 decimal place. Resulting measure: 18.6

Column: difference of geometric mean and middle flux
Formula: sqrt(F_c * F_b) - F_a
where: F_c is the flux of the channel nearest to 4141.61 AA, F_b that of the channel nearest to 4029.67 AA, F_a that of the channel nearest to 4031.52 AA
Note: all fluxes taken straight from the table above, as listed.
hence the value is 0.1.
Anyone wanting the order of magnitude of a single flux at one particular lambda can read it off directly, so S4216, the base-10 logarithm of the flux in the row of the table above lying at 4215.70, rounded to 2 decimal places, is 1.31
